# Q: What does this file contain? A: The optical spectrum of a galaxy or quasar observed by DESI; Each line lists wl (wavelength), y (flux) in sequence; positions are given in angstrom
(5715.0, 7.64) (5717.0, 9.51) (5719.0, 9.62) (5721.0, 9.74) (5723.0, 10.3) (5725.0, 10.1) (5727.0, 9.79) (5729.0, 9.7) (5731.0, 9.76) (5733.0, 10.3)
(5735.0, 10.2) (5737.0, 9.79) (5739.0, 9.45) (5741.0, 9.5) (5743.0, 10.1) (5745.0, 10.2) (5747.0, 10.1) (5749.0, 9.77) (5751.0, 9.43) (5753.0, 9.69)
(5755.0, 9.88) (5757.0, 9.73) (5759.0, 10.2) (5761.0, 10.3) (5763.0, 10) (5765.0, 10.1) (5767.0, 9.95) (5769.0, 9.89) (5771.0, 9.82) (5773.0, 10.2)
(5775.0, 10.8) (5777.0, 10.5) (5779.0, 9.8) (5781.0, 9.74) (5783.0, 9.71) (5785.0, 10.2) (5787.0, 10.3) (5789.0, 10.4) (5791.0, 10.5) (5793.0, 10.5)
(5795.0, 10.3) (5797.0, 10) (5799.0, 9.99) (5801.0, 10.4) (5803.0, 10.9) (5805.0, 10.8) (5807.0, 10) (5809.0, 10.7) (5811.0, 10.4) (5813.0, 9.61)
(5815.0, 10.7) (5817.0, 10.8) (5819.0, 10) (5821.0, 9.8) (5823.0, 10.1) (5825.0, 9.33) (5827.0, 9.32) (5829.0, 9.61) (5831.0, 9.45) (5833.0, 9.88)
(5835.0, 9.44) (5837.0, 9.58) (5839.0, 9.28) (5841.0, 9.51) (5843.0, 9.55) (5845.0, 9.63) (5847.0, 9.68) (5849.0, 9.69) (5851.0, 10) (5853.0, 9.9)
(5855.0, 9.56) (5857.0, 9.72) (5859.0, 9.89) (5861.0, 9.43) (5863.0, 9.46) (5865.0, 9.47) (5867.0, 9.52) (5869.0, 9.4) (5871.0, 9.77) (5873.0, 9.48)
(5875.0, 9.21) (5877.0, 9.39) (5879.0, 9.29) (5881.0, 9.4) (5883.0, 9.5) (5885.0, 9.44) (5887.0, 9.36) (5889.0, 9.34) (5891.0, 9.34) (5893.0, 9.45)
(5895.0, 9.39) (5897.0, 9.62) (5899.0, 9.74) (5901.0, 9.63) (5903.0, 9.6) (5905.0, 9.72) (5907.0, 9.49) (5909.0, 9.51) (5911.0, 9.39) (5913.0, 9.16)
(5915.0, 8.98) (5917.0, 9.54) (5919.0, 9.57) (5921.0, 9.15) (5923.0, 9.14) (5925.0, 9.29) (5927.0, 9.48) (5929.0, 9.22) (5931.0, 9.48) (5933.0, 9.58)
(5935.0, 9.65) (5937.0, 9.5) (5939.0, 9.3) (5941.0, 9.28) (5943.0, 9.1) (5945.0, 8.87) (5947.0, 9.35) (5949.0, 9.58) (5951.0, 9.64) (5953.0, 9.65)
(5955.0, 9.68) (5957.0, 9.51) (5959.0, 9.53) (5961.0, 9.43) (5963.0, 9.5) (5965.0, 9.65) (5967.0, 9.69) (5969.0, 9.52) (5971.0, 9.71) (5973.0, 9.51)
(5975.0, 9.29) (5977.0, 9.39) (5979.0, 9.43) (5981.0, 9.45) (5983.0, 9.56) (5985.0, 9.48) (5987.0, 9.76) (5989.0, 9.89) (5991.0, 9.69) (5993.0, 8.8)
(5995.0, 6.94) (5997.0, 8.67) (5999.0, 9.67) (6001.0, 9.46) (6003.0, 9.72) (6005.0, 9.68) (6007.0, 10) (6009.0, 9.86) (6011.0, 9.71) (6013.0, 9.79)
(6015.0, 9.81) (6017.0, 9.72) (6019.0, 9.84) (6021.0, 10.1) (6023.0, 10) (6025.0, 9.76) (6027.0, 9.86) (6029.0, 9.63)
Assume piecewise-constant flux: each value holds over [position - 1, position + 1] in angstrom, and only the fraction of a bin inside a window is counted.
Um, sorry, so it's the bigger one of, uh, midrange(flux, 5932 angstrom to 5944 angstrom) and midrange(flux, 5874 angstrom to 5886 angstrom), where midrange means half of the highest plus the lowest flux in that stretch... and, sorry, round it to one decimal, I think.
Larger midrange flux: 9.4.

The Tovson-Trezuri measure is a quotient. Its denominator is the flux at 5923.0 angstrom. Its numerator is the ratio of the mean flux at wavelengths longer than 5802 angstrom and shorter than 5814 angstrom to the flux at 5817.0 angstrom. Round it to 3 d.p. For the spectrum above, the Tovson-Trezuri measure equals 0.105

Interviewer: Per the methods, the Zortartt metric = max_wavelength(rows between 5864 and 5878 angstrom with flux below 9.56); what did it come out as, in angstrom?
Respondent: 5877.0 angstrom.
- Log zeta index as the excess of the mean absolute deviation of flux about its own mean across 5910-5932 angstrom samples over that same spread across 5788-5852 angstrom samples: -0.2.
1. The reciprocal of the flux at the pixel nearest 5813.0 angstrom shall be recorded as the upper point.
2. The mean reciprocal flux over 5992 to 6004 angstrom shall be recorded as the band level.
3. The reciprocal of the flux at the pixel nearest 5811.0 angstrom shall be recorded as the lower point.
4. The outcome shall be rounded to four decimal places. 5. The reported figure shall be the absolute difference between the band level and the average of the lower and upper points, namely 0.0141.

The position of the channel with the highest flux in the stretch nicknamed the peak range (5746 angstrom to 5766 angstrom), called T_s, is 5761.0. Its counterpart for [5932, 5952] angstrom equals 5935.0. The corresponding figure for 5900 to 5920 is 5905.0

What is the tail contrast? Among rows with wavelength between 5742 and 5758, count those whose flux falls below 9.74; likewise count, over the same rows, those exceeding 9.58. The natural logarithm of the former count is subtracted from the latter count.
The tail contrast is 5.9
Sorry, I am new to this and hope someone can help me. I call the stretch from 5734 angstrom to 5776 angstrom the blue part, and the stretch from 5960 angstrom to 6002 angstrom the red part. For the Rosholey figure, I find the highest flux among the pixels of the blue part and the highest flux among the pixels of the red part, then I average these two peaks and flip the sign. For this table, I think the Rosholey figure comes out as -10.3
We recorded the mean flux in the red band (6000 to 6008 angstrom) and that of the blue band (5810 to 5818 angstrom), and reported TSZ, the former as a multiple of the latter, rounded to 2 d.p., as 0.94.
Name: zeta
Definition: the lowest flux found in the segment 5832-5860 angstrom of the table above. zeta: 9.28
